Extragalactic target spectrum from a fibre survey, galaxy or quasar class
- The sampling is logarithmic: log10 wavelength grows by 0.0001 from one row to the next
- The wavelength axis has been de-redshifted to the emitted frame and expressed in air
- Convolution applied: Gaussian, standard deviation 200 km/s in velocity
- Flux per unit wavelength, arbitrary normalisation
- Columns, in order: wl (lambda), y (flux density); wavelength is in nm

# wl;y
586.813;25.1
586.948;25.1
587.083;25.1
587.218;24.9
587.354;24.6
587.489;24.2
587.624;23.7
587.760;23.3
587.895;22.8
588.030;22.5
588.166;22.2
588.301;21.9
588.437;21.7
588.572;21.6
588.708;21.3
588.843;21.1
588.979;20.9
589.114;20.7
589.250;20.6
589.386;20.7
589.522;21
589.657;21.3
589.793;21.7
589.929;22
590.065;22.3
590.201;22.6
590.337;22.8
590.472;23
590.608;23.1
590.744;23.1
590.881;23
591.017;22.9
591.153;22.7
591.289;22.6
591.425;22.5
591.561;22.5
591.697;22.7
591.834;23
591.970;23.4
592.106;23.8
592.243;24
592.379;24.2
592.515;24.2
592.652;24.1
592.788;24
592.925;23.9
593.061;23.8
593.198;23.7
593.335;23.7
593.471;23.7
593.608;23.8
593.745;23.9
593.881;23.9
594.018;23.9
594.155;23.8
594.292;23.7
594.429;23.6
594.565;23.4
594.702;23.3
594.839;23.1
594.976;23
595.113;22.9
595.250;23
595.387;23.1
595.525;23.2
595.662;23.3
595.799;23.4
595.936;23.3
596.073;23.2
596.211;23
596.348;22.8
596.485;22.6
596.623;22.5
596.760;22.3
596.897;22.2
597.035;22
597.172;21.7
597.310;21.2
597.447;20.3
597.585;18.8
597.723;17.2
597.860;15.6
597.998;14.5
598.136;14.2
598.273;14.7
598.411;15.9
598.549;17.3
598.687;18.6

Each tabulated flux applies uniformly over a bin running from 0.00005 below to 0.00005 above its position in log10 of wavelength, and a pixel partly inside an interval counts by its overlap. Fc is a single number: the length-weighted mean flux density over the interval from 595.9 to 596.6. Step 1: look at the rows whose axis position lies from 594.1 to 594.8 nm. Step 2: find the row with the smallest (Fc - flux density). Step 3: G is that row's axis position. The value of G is 594.155 nm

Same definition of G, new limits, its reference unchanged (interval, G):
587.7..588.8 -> 587.760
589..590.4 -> 590.337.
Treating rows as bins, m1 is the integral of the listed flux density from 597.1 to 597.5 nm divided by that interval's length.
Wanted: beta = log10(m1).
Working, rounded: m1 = 21.1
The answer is 1.33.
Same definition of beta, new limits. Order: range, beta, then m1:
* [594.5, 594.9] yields 1.37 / 23.3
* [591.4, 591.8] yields 1.35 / 22.6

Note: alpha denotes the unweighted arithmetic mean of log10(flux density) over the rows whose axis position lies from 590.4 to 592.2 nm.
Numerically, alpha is 1.36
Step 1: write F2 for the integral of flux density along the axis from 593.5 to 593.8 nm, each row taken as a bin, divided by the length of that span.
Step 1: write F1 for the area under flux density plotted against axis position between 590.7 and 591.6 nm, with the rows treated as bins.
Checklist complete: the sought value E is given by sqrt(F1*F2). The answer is 22.1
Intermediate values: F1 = 20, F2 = 23.8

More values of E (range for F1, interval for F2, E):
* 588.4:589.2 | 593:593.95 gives 20.1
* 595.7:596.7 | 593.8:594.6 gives 23.4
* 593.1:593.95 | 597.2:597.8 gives 19.8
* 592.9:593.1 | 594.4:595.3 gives 10.5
